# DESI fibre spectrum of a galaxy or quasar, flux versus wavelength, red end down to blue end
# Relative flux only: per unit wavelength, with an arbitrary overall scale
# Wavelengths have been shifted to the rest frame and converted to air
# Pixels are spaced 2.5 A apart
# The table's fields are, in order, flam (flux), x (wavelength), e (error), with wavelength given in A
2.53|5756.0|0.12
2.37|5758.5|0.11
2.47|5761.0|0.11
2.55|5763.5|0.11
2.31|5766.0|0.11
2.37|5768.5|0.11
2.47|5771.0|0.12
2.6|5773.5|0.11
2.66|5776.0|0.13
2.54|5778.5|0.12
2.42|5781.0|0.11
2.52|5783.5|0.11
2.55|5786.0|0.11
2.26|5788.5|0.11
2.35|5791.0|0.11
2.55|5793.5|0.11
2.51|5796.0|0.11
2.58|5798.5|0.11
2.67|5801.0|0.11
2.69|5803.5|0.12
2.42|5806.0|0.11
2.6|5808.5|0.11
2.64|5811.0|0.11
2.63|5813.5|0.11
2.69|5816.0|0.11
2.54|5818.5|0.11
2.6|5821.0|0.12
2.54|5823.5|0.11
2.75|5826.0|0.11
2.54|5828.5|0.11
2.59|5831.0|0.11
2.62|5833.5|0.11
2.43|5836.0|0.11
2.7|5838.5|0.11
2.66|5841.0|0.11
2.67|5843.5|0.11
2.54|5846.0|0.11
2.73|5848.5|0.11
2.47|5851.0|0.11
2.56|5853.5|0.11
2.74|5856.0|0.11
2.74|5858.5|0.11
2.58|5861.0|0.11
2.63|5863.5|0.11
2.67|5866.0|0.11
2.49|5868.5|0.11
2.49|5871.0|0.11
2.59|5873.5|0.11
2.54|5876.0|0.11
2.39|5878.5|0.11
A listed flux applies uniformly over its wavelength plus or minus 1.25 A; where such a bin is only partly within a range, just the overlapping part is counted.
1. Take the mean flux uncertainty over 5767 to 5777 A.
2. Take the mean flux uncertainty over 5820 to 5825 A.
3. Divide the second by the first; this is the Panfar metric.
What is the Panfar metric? 0.979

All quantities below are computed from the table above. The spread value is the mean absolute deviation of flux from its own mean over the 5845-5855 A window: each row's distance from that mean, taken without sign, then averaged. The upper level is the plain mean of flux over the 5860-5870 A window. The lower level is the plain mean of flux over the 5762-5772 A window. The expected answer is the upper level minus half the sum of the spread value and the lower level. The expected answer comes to 1.34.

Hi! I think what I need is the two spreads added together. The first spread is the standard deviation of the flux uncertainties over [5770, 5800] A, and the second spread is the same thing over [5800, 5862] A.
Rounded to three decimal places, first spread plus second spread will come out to 0.009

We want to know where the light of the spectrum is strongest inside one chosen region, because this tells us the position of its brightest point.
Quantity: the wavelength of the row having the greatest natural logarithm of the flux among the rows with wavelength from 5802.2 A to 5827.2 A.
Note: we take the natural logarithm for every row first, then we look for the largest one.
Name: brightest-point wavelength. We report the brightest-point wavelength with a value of 5826.0 A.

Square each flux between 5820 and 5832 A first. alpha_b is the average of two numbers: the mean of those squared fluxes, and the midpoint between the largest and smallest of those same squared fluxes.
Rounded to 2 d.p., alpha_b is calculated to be 6.90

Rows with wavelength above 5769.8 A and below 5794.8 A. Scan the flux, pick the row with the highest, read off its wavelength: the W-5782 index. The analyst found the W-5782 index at 5776.0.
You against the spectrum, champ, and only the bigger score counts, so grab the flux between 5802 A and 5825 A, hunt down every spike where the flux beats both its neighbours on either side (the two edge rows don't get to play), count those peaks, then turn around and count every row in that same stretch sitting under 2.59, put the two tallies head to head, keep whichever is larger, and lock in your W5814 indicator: 3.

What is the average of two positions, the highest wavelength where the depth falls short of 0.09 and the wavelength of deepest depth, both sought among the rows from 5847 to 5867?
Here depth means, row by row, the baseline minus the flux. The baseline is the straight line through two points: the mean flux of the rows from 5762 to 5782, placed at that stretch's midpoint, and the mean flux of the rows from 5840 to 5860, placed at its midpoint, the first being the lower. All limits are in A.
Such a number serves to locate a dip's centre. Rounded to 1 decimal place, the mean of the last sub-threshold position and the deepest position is 5858.5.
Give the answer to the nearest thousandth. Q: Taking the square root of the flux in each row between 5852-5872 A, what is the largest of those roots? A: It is 1.655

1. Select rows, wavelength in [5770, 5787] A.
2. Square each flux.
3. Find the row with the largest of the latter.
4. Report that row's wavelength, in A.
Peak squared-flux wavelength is 5776.0 A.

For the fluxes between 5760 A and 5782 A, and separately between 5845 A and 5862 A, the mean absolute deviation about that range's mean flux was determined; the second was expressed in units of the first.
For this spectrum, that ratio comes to 1.10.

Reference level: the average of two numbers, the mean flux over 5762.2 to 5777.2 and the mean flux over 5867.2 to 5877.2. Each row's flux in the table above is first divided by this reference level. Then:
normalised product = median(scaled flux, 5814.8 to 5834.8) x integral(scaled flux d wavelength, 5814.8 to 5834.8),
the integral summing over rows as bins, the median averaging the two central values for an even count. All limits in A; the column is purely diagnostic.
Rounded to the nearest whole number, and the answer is 21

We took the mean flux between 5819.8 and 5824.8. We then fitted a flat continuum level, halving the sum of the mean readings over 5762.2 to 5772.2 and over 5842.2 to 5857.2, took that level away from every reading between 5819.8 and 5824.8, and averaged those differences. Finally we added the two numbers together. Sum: 2.62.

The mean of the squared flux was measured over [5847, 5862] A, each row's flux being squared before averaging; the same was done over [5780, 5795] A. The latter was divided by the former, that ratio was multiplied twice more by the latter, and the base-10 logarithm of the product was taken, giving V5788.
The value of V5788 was 1.49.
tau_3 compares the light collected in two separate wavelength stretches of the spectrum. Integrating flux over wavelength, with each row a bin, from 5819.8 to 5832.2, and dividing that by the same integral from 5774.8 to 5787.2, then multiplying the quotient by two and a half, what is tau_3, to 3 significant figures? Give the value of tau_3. 2.57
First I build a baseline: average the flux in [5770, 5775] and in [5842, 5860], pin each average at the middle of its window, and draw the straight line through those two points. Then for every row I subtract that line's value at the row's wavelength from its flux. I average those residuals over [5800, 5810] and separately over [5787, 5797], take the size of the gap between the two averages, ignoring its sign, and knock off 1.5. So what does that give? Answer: -1.34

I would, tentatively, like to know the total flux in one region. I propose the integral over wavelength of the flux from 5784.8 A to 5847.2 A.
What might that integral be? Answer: 161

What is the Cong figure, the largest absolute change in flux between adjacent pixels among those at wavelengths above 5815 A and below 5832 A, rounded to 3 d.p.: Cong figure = 0.210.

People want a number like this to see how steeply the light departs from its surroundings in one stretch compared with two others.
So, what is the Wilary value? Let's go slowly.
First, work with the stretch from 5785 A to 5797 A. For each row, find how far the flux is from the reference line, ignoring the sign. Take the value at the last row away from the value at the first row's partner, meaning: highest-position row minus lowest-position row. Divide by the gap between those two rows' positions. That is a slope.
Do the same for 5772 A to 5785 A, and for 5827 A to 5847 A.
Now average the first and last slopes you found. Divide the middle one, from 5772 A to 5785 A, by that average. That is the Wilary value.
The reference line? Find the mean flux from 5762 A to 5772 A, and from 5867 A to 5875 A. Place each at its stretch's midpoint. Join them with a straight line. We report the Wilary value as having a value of 3.0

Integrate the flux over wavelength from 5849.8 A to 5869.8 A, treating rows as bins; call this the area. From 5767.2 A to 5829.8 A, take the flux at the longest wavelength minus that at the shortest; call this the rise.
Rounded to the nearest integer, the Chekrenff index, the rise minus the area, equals -52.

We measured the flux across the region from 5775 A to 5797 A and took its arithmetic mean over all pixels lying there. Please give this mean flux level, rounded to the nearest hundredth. 2.48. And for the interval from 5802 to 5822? 2.60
